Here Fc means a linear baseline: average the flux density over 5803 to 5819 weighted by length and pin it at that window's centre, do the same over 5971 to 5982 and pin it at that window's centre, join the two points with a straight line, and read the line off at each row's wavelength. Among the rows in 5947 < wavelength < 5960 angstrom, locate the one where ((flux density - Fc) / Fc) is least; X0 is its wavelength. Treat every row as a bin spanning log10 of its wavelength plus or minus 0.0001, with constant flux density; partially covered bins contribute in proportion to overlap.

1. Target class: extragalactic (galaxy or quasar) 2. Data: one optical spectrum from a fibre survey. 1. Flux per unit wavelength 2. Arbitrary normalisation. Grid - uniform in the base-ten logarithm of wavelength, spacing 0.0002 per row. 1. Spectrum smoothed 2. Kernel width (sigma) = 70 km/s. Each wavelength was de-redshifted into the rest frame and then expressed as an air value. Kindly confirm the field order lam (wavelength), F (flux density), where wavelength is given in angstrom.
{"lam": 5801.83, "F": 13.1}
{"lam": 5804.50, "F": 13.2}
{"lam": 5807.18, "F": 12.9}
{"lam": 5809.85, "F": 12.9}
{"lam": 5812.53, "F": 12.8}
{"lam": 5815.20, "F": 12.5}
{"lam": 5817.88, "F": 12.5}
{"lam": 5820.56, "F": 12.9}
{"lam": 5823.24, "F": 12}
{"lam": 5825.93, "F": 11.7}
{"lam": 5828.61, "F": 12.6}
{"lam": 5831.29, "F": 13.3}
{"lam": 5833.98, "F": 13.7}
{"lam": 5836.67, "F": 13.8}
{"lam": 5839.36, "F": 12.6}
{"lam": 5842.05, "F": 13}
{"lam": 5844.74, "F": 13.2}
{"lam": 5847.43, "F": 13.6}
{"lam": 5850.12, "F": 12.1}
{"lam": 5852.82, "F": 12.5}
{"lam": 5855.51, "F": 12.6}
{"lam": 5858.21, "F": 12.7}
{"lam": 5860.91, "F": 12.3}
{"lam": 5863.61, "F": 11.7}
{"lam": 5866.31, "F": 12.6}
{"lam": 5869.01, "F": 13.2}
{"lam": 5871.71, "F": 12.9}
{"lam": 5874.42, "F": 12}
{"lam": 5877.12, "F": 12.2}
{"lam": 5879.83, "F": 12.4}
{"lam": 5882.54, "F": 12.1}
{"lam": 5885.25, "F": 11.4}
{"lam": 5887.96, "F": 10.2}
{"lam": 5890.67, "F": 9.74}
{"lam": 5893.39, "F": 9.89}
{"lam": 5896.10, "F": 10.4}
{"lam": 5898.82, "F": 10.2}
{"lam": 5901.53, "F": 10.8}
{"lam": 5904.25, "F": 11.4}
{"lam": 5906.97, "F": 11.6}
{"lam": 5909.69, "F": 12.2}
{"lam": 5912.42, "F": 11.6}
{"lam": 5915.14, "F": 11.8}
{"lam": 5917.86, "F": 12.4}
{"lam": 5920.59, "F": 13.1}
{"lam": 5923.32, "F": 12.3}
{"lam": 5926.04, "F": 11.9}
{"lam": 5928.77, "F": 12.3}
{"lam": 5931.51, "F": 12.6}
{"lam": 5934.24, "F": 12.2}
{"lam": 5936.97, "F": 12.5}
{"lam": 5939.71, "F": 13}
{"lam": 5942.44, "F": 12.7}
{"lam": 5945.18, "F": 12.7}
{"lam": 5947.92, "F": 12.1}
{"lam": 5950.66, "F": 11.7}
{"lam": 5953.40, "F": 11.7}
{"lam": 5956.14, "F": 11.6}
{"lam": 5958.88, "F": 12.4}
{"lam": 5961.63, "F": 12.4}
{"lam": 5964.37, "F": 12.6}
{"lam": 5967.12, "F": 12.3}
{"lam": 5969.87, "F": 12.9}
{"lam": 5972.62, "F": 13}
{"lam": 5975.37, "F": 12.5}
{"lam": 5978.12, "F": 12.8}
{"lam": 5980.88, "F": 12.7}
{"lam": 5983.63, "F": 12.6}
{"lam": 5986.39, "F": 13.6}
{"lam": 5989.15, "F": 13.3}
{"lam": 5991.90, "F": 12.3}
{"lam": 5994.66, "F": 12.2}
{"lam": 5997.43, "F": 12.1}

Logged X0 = 5956.14 angstrom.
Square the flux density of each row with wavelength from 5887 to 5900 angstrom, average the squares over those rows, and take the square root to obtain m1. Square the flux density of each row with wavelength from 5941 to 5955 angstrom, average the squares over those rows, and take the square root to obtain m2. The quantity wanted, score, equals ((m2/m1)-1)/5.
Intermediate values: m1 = 10.1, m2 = 12.2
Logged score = 0.042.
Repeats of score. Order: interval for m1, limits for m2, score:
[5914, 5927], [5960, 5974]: 0.005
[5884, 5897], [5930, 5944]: 0.044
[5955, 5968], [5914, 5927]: 0.001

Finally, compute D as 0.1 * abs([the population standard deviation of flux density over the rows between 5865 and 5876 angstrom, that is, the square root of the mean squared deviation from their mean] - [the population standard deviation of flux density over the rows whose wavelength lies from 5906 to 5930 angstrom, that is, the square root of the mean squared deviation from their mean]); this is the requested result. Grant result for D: 0.000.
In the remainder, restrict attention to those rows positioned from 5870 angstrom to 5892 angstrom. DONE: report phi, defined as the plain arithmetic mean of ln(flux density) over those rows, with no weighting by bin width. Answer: 2.45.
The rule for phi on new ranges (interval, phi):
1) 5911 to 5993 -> 2.52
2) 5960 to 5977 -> 2.53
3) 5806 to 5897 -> 2.51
